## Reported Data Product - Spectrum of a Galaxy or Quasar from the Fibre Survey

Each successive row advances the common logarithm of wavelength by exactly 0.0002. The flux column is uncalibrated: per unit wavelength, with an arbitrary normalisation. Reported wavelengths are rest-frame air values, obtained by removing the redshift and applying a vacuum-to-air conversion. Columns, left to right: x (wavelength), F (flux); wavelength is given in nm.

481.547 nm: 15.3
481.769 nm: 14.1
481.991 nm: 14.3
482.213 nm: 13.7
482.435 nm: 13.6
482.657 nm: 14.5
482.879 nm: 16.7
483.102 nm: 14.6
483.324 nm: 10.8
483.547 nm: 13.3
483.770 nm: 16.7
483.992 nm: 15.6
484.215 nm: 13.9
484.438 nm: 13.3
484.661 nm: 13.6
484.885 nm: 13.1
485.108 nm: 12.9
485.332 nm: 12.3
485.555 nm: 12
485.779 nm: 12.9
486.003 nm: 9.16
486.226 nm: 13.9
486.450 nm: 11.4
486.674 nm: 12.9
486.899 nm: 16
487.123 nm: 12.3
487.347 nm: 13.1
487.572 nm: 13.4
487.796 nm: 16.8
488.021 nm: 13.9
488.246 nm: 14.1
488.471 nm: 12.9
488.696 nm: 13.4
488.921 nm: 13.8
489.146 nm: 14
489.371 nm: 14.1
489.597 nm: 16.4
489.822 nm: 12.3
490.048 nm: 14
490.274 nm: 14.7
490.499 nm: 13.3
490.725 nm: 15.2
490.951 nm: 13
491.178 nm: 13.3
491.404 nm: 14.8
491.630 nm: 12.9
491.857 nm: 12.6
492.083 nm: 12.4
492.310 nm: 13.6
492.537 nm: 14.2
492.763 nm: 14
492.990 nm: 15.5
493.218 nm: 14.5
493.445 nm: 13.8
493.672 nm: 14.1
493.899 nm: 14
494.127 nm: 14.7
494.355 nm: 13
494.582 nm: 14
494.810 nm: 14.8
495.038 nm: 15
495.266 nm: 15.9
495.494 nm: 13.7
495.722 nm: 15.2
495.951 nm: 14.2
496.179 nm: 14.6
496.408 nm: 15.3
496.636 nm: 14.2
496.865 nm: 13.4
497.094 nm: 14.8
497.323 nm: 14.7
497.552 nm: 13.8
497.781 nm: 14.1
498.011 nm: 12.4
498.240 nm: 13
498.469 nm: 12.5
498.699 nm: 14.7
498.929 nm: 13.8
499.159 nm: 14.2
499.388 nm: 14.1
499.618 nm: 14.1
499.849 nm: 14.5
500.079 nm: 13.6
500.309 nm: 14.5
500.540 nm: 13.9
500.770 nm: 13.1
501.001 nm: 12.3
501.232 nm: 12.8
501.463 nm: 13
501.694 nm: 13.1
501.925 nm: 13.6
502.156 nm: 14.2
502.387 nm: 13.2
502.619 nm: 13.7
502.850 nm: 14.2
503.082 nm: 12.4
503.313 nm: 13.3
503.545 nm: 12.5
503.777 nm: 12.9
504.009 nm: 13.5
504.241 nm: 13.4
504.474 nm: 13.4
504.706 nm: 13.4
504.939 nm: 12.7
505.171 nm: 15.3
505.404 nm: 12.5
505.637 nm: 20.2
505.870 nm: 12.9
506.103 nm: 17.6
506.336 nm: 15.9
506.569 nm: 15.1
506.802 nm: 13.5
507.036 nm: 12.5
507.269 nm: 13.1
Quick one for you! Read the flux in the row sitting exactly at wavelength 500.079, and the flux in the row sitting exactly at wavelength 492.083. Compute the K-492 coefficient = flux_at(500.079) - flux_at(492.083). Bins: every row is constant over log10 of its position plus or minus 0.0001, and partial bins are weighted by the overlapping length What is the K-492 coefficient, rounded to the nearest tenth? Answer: 1.2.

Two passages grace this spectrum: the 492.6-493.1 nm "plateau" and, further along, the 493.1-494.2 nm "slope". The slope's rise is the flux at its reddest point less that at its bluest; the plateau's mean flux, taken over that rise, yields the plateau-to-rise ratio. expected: 74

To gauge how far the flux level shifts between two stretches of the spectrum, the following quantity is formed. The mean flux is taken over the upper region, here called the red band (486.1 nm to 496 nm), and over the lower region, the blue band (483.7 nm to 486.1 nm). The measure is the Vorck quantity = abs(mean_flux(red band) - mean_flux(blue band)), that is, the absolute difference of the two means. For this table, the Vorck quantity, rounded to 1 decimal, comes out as 0.8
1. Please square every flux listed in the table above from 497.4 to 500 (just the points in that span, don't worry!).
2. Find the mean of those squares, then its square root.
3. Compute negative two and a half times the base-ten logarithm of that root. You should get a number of -2.85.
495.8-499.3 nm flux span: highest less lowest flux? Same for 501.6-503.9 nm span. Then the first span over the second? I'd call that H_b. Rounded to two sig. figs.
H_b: 1.6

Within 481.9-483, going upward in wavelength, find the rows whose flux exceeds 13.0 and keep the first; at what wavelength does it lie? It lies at 481.991 nm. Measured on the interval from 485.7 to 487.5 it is 486.226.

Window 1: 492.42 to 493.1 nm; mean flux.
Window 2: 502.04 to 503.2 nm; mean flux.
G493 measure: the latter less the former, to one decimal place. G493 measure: -1.0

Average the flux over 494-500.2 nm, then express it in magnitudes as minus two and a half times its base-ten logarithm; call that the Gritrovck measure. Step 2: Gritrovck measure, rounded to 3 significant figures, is -2.88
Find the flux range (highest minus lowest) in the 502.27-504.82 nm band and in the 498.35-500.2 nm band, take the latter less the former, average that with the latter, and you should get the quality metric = 1.3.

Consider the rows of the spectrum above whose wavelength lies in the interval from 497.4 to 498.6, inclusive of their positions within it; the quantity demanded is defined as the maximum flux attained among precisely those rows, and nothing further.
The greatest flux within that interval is 14.1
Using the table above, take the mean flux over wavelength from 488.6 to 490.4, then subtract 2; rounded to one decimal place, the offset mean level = 12.1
